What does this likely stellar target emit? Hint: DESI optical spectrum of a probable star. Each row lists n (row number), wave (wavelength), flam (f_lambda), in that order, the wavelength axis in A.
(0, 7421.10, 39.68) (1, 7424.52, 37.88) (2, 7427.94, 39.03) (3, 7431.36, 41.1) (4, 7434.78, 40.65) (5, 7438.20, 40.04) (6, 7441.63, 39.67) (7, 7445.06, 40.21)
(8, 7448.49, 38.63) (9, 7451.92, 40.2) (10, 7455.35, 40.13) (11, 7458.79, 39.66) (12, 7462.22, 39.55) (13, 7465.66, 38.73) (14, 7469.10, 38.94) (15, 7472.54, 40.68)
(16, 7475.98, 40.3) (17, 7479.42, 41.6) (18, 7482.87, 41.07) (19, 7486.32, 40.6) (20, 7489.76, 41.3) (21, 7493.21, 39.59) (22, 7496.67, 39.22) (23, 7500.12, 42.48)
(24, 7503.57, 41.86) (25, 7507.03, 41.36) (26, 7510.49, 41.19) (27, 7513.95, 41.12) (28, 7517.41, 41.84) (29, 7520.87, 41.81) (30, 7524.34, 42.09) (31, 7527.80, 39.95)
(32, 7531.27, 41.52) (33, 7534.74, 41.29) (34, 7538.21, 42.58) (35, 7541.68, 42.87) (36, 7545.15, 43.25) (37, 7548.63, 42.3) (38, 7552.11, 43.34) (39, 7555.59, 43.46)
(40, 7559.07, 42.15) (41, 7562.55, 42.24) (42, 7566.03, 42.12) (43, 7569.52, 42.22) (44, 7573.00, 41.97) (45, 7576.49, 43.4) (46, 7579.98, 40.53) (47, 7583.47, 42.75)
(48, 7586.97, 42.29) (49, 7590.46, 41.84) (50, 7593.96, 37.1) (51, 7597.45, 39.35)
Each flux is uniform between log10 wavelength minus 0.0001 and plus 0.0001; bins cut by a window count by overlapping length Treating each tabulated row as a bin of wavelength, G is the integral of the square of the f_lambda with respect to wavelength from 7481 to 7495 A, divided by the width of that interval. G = 1651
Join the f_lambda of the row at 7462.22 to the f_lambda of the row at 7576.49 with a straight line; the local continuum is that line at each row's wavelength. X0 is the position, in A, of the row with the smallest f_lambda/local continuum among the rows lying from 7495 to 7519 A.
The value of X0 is 7496.67 A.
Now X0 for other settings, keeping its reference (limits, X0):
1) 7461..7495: 7493.21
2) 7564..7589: 7579.98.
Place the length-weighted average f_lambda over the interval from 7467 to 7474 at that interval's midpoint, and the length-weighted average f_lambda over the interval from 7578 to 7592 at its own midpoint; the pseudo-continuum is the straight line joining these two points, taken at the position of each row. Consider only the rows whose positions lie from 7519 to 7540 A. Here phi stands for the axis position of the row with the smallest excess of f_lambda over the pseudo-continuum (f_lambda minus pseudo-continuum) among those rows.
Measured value 7527.80 A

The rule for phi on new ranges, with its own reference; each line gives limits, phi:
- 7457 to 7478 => 7465.66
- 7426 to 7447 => 7427.94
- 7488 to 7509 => 7496.67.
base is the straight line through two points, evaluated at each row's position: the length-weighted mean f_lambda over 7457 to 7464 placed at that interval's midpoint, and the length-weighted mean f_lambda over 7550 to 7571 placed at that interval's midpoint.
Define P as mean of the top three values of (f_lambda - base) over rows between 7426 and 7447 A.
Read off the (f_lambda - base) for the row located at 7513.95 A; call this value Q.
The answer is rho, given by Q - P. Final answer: -1.8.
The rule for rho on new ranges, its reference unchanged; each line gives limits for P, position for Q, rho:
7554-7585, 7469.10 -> -1.2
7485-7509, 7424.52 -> -1.8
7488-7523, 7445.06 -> -0.1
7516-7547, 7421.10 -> 0.4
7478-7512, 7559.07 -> -1.8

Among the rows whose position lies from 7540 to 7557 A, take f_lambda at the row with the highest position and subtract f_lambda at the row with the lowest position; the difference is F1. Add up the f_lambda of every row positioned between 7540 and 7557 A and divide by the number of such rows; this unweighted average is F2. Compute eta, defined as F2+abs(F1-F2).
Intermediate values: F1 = 0.6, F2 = 43.0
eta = 85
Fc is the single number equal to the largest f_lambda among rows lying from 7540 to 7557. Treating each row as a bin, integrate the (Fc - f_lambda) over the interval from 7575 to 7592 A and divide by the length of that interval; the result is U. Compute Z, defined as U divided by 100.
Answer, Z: 0.013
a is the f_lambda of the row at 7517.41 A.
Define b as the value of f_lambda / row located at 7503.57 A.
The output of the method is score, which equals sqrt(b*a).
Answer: 41.8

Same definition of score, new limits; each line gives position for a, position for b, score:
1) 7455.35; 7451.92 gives 40.2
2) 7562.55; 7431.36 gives 41.7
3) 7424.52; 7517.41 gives 39.8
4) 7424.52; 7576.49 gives 40.5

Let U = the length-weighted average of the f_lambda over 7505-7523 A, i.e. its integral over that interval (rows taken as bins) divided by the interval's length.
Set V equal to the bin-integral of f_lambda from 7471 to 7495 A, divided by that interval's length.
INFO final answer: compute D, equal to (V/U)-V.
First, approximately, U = 41.5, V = 40.7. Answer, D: -39.7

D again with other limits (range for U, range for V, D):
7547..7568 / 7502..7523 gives -40.5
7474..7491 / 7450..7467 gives -38.7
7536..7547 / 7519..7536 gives -40.4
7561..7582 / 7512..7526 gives -40.7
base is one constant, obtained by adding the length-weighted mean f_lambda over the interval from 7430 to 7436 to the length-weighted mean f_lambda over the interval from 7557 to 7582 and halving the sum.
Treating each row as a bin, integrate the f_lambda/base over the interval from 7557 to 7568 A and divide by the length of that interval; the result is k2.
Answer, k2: 1.017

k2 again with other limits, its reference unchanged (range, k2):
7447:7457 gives 0.956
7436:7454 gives 0.958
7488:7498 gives 0.965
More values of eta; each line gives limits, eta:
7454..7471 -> 80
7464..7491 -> 78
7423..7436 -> 77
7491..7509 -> 80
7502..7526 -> 83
